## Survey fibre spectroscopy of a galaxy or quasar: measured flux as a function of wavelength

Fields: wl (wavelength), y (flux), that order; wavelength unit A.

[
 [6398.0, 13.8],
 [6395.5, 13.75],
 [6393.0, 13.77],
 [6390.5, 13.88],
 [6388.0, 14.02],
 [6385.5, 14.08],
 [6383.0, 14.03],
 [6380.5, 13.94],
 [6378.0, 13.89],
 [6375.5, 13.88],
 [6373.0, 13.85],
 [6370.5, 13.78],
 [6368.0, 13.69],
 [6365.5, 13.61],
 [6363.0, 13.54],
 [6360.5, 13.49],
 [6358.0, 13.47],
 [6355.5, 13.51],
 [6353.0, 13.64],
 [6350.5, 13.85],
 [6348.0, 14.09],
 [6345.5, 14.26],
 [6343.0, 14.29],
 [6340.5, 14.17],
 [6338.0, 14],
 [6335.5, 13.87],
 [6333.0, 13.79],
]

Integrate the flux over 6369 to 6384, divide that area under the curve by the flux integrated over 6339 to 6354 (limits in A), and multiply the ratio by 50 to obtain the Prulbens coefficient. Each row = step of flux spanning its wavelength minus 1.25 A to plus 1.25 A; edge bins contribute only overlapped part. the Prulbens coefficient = 49.4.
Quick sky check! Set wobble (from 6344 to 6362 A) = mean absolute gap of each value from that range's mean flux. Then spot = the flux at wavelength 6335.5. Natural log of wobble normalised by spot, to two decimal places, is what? -3.96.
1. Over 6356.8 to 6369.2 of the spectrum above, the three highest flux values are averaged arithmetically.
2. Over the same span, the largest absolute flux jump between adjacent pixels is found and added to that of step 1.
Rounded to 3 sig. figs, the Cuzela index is 13.7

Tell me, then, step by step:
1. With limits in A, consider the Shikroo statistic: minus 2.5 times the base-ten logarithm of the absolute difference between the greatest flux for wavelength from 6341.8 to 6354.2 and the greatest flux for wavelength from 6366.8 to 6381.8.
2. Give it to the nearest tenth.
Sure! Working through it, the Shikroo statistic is 1.1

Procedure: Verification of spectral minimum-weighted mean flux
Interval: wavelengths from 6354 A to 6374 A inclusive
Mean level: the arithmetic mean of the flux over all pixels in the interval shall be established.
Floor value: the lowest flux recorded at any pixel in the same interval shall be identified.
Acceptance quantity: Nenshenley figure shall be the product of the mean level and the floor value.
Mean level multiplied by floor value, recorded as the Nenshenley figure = 183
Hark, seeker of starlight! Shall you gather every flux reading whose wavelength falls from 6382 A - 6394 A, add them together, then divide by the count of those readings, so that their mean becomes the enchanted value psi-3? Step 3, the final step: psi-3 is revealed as 14.0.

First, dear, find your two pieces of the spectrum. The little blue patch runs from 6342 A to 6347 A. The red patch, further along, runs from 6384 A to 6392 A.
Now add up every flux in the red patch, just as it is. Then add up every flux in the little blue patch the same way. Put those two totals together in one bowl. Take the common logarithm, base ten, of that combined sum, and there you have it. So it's 1.85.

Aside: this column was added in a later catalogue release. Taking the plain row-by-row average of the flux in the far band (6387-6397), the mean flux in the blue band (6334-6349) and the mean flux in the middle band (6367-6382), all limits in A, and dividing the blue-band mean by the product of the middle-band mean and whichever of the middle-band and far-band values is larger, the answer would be 0.0736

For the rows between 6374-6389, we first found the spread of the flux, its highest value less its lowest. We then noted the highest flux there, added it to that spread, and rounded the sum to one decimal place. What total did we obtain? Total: 14.3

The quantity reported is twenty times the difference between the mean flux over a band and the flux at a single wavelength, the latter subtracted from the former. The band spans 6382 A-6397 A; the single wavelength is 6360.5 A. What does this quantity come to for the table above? 9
